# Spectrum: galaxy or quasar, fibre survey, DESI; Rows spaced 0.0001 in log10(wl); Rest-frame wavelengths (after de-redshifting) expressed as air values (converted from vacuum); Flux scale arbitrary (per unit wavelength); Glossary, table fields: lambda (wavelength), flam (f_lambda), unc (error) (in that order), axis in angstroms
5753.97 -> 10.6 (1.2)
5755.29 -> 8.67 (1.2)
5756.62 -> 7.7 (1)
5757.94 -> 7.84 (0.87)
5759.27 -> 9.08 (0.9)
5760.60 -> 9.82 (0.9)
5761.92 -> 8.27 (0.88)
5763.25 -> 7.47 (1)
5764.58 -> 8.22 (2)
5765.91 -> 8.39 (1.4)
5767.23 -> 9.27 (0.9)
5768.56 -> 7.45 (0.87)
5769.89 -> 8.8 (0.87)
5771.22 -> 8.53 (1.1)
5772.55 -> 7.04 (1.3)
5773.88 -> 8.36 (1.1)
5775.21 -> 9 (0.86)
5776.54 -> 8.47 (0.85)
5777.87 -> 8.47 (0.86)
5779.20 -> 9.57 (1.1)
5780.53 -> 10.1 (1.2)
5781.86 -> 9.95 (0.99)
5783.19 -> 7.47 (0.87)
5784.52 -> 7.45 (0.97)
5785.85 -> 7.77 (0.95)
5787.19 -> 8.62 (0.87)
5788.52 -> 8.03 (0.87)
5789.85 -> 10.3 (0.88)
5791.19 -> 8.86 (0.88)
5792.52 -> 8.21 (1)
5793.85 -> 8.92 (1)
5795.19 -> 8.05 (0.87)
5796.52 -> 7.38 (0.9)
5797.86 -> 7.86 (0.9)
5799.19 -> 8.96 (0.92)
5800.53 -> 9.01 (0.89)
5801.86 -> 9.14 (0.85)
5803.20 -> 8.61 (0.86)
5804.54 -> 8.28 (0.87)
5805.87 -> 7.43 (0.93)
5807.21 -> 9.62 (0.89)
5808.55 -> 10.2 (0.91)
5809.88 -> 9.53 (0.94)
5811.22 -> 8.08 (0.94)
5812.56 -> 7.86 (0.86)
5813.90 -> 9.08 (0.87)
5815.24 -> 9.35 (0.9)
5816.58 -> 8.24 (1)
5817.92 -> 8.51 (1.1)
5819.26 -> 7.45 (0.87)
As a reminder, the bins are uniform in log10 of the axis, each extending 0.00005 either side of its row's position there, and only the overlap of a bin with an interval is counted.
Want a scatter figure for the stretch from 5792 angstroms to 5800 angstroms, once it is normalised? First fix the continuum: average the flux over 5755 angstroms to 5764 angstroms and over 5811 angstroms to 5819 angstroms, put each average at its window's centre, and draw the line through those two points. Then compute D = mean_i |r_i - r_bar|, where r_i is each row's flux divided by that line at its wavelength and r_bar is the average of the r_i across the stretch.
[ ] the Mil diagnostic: 0.056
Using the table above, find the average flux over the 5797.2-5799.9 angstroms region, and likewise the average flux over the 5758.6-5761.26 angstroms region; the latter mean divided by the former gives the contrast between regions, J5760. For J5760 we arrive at 1.12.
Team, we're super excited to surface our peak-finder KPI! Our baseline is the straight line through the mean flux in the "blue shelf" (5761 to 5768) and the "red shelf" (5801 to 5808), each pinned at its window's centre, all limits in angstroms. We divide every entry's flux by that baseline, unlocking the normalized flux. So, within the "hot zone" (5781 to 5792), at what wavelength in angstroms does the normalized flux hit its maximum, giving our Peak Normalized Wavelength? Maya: 5789.85 angstroms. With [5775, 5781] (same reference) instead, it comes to 5780.53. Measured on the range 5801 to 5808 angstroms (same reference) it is 5807.21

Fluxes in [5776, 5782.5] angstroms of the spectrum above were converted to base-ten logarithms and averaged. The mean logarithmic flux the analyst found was 0.97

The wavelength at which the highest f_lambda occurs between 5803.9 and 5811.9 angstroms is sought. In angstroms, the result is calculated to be 5808.55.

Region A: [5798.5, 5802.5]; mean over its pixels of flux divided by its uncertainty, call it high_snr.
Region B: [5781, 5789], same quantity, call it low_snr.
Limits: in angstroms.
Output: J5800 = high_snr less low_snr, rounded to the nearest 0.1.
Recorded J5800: 1.3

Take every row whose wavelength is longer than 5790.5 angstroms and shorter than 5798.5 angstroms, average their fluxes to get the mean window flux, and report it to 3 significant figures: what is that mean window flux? 8.21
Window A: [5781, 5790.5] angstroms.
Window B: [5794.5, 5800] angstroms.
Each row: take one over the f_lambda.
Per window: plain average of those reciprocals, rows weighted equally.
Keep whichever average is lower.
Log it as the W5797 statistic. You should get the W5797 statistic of 0.119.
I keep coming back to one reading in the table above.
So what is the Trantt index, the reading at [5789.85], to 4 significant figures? 10.30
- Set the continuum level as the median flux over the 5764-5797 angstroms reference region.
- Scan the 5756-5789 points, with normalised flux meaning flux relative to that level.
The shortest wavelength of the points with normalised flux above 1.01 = 5759.27 angstroms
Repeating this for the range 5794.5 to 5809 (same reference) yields 5799.19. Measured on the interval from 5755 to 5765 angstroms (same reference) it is 5755.29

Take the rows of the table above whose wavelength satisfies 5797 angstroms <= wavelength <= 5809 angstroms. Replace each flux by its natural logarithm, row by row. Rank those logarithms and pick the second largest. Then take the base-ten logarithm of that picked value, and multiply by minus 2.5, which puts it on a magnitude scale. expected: -0.89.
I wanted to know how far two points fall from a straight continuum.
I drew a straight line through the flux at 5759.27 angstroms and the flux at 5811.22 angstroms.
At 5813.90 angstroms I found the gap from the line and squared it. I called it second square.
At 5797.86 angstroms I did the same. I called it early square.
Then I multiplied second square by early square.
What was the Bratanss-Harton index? 0.3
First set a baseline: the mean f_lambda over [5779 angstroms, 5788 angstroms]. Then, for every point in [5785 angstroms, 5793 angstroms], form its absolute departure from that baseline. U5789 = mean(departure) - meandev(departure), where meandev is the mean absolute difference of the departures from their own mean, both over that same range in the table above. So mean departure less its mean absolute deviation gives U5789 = 0.24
